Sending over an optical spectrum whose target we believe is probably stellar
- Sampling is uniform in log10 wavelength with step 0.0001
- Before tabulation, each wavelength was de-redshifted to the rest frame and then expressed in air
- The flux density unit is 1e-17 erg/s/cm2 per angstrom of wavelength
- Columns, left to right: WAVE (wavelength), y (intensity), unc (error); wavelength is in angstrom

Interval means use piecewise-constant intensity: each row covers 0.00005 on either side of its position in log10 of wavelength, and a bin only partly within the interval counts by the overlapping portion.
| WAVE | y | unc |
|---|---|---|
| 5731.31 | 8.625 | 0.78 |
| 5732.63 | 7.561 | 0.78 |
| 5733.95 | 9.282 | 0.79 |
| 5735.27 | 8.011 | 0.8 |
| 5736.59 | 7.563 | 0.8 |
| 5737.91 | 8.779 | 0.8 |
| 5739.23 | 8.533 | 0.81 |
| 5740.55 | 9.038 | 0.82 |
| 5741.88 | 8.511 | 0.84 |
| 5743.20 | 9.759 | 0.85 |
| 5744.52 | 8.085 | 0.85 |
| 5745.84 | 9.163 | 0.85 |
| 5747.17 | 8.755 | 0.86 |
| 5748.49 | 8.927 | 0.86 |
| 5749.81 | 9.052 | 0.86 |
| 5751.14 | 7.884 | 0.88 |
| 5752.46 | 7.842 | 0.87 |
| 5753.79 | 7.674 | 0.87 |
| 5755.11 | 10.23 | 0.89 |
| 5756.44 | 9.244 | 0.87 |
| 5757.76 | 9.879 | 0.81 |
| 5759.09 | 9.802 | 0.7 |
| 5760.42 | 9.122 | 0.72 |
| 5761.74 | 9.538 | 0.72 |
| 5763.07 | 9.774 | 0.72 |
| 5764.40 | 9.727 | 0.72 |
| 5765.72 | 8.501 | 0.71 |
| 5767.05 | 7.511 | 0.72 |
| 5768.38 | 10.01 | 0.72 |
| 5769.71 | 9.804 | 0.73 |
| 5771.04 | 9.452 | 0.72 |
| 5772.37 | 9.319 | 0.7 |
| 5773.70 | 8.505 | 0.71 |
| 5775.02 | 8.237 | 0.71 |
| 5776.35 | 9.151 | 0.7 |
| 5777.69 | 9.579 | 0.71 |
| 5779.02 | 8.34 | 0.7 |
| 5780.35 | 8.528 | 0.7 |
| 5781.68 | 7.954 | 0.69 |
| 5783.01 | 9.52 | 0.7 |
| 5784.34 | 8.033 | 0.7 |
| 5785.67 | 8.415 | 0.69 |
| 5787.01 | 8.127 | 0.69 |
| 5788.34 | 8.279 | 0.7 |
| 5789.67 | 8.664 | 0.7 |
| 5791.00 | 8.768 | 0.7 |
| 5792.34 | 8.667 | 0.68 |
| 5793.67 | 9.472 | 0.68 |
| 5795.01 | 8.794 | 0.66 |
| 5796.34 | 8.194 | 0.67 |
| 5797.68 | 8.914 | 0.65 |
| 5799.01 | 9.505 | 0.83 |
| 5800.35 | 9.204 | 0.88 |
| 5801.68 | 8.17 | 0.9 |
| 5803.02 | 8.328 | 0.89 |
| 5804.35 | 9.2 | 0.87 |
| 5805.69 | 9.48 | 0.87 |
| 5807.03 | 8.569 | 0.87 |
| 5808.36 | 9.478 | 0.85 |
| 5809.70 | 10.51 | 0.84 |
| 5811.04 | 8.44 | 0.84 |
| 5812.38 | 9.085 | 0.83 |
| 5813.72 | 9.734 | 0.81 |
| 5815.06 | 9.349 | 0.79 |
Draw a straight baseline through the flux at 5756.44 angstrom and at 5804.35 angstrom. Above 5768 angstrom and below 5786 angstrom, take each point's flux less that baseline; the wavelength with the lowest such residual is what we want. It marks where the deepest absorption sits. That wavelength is 5781.68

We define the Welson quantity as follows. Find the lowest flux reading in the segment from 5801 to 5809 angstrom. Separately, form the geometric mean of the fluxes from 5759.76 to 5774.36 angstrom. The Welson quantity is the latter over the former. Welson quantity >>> 1.12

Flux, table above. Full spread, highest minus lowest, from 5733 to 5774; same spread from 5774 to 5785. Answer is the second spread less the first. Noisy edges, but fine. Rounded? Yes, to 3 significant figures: -1.09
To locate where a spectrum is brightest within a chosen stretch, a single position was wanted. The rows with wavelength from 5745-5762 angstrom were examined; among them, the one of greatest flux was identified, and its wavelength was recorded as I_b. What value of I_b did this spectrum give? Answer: 5755.11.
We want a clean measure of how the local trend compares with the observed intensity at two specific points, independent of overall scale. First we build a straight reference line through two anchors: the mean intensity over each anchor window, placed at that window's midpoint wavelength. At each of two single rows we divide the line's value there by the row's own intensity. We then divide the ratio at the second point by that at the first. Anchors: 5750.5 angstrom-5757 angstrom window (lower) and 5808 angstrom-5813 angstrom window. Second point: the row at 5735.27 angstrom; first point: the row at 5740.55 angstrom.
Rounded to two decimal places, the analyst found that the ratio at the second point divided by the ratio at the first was 1.12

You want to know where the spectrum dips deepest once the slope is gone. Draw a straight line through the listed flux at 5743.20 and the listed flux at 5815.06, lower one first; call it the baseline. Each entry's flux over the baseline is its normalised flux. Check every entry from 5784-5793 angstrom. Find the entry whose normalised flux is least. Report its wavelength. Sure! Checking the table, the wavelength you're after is 5784.34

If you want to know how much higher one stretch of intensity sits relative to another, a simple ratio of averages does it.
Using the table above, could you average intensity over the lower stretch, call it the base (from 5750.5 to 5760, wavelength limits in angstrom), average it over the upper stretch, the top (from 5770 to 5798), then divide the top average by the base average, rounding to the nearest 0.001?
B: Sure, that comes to 0.975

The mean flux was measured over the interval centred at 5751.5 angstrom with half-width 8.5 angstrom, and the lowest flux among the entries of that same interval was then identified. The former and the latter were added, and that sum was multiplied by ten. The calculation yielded 166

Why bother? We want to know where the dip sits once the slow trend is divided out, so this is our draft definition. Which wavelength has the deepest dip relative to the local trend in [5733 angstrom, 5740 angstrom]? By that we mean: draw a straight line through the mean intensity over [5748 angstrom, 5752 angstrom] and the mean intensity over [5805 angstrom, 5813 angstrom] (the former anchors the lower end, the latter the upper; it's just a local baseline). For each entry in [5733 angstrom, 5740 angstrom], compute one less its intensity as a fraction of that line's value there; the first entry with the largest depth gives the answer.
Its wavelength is 5736.59 angstrom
